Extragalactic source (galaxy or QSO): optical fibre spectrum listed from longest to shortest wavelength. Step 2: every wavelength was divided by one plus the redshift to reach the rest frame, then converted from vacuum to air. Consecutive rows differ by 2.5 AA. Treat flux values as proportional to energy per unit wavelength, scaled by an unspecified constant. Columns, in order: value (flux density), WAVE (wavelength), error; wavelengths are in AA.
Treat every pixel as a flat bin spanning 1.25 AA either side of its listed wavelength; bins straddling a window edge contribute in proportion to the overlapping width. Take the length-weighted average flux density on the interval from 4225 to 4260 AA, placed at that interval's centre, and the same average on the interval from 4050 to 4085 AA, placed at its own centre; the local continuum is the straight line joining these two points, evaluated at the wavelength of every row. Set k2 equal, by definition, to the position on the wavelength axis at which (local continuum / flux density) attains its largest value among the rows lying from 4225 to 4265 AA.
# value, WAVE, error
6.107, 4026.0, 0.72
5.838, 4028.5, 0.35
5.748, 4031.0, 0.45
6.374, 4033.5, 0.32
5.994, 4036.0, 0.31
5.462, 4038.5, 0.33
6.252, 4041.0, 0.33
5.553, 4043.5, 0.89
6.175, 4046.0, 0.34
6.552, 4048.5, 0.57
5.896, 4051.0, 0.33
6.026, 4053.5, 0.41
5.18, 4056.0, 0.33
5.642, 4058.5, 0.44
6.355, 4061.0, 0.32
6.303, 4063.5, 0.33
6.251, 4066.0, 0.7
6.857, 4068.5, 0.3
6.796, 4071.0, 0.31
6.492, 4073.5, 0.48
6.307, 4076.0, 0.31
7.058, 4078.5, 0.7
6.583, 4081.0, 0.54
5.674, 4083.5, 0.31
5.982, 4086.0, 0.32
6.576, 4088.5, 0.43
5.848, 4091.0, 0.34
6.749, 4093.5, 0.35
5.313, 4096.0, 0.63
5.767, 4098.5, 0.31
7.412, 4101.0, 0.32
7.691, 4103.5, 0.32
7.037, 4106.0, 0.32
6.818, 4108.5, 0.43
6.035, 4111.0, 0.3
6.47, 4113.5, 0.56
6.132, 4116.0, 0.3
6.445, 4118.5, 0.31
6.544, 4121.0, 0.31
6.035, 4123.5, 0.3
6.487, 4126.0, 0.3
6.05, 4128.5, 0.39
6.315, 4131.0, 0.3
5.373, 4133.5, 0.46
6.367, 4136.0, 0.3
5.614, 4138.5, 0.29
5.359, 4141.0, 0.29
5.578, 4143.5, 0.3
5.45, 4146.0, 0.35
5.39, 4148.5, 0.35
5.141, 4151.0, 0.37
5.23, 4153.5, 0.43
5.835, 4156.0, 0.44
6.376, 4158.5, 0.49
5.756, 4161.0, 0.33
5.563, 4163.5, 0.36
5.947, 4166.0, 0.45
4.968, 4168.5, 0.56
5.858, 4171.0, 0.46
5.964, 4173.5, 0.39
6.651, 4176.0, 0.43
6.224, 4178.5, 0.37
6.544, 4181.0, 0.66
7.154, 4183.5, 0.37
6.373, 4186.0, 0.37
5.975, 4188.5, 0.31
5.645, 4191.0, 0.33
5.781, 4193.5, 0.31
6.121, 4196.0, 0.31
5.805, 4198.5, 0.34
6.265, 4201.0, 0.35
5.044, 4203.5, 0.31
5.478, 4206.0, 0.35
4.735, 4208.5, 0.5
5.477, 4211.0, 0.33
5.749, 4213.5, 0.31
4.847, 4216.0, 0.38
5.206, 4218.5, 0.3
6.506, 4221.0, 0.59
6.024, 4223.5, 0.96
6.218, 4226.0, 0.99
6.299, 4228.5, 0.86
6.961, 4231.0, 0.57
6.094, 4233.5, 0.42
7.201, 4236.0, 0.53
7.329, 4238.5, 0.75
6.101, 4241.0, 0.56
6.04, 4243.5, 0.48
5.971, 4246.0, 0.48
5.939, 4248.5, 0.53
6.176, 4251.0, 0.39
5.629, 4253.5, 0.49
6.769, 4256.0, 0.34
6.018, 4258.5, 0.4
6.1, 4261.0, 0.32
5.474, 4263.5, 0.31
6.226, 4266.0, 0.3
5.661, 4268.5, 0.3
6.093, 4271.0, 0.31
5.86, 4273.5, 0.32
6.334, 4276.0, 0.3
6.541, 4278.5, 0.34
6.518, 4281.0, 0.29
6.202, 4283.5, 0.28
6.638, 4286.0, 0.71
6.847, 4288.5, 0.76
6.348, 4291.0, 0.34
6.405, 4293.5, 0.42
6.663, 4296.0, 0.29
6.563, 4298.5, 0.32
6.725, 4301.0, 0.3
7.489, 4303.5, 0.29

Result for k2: 4263.5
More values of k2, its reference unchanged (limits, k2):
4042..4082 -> 4056.0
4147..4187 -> 4168.5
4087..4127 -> 4096.0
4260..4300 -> 4263.5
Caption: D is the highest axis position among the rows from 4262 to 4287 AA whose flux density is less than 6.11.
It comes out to 4273.5 AA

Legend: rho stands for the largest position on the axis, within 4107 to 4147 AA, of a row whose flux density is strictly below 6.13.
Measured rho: 4146.0 AA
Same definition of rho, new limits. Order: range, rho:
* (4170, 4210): 4208.5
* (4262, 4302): 4273.5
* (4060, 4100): 4098.5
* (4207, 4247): 4246.0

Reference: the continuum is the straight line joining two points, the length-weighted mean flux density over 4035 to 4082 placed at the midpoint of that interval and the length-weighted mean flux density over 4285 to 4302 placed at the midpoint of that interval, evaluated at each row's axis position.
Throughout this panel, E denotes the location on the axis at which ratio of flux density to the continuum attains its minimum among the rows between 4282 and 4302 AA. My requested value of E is 4283.5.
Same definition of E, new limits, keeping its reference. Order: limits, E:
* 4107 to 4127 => 4123.5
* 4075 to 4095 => 4083.5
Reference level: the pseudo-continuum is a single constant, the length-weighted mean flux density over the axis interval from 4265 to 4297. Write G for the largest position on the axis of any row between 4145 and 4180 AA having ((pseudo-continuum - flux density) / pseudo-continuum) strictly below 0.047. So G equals 4178.5 AA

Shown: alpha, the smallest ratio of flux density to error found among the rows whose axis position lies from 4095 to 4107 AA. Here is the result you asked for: 8.4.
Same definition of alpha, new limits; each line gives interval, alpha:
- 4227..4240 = 7.3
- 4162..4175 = 8.9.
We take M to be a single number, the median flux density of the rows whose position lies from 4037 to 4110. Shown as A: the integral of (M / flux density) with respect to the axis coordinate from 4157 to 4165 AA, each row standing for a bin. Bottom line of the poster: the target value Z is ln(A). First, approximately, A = 8.6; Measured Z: 2.15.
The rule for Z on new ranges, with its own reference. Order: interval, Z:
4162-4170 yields 2.22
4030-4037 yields 1.99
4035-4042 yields 2.02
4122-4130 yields 2.10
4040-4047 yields 2.00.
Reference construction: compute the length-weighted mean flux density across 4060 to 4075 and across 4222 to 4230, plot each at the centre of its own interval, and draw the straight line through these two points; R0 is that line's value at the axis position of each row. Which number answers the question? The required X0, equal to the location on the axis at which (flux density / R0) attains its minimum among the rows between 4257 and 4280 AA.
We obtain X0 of 4263.5 AA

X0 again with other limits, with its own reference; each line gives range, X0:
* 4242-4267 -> 4263.5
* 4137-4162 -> 4151.0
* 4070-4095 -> 4083.5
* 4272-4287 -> 4273.5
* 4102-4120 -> 4111.0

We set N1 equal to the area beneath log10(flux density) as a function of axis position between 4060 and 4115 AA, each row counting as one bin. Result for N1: 44.5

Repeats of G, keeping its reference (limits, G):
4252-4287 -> 4286.0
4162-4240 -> 4238.5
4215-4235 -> 4233.5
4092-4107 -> 4106.0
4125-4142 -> 4136.0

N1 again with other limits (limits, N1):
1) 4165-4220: 41.9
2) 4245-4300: 43.7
